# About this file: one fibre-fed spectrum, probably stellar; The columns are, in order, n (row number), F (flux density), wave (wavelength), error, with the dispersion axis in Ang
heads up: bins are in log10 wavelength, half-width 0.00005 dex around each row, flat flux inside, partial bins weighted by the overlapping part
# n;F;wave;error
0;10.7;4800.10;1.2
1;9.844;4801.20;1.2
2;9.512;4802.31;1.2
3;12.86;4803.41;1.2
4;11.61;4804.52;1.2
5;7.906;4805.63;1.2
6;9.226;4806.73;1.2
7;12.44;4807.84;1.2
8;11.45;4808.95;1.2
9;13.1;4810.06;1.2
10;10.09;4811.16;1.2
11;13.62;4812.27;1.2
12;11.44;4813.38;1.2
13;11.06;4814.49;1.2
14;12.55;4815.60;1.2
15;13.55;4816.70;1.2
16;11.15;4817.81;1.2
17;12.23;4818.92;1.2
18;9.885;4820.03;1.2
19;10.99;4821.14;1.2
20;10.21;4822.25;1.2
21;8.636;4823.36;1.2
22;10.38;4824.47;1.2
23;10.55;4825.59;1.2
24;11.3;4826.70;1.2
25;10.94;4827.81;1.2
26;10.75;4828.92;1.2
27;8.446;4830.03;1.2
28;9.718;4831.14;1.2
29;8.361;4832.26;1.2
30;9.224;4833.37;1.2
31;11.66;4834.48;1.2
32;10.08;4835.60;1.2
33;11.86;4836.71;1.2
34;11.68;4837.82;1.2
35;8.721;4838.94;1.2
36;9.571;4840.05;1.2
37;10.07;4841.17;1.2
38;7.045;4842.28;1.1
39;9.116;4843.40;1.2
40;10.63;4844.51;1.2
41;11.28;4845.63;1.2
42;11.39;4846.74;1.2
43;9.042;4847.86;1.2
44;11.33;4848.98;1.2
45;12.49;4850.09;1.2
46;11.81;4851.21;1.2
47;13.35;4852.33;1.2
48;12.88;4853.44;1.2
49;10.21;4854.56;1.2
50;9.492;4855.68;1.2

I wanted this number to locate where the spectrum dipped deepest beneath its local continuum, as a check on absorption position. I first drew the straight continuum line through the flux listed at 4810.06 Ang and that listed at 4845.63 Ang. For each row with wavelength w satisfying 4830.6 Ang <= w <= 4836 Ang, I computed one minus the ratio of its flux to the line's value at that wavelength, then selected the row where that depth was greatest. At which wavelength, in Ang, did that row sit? 4832.26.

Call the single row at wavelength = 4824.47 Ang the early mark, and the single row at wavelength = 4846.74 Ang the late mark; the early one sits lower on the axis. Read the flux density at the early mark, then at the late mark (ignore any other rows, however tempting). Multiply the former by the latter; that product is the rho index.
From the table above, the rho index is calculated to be 118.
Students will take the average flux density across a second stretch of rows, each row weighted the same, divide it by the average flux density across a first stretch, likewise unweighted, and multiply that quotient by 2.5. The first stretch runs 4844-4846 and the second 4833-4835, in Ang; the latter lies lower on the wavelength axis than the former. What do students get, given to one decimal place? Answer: 2.4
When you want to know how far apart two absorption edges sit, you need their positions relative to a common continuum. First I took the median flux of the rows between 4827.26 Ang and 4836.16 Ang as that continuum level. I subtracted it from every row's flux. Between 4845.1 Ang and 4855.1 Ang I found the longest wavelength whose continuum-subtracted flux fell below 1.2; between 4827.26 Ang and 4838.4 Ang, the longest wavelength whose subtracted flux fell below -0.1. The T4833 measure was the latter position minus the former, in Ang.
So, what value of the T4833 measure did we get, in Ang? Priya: -21.2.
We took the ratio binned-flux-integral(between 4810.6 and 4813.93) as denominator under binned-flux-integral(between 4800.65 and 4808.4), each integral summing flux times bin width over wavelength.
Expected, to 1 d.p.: 2.1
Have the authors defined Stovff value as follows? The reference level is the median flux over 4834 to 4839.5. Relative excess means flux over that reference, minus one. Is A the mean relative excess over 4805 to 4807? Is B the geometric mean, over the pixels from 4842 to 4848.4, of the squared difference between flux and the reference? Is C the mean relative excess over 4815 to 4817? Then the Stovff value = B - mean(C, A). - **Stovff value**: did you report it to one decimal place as 1.6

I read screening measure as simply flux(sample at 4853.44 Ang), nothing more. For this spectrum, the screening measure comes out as 12.88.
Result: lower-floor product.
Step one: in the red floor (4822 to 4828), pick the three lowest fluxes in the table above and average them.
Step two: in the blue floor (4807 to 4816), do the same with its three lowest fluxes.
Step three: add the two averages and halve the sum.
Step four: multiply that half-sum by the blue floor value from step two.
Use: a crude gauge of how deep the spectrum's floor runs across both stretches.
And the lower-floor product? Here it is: 112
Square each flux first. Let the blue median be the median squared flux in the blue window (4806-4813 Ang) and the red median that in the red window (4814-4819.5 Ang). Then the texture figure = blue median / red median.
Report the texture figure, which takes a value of 1.0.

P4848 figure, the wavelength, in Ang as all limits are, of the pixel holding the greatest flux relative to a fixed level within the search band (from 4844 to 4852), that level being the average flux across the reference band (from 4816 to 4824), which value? 4850.09 Ang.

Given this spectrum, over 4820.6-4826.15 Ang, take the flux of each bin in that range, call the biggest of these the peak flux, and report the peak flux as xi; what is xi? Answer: 10.99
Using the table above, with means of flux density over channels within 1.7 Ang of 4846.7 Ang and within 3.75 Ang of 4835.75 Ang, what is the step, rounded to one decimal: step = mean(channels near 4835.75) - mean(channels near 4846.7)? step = -0.3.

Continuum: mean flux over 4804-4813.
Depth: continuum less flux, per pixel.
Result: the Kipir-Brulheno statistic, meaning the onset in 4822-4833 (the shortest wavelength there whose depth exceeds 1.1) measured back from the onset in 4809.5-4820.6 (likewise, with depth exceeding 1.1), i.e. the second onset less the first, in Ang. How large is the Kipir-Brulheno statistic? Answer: -3.3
